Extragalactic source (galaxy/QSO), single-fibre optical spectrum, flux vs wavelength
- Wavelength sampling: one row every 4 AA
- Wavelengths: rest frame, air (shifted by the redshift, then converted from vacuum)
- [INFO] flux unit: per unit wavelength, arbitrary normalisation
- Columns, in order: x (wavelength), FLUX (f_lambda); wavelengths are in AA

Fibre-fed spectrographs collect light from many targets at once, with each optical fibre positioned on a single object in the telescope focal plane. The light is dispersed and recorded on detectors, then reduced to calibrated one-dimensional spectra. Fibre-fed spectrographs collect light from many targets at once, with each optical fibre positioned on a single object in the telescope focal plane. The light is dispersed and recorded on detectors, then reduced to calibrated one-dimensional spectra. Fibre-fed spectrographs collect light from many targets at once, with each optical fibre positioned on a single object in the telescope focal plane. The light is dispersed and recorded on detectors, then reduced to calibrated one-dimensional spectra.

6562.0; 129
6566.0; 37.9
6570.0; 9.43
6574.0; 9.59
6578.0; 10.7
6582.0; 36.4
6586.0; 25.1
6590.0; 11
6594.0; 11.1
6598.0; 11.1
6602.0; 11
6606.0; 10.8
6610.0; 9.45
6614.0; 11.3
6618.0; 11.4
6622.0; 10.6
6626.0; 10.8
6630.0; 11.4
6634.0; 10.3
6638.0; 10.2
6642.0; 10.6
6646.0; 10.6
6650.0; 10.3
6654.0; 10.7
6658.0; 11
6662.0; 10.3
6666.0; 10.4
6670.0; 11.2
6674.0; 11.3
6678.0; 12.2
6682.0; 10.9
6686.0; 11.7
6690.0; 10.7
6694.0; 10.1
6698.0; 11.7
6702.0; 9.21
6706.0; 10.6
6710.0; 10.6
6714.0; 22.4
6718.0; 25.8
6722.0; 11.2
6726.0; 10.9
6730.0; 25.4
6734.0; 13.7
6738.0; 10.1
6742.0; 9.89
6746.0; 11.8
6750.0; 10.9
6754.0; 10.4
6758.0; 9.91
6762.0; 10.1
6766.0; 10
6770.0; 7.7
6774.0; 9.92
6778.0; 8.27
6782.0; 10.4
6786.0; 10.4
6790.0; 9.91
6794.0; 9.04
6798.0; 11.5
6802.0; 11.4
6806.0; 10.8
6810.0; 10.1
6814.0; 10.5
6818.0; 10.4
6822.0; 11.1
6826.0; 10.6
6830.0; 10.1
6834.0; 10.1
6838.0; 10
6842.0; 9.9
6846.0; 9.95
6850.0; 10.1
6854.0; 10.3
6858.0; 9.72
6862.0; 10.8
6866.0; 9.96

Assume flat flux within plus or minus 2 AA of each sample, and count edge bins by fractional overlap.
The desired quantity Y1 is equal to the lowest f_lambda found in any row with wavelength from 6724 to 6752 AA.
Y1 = 9.89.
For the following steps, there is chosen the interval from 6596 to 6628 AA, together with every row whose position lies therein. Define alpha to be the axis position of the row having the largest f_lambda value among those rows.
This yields 6618.0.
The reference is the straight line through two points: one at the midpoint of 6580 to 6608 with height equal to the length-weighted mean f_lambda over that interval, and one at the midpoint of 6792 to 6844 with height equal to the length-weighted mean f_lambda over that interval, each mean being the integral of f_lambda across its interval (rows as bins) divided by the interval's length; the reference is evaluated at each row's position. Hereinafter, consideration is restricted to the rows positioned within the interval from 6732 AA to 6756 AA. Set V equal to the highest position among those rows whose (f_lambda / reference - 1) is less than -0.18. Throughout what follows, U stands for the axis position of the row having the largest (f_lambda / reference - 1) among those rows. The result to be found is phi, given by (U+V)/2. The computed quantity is 6738 AA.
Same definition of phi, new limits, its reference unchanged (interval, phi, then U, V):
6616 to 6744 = 6736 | 6730.0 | 6742.0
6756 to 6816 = 6798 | 6802.0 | 6794.0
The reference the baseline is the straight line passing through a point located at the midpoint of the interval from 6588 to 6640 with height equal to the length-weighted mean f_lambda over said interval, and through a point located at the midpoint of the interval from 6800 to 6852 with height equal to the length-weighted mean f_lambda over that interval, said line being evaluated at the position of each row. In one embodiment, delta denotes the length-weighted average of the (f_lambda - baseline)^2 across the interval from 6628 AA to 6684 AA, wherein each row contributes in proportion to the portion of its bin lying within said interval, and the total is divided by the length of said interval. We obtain 0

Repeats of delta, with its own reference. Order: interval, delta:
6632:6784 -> 16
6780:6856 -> 0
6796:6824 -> 0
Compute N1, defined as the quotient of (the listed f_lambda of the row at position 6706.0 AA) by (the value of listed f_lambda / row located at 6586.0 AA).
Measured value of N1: 0.4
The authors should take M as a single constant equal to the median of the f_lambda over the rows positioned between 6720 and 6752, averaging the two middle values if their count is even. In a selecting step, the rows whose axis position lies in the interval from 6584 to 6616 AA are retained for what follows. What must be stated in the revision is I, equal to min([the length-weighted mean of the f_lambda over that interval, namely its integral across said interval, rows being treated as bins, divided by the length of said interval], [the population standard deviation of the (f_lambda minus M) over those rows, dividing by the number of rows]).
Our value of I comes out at 4.75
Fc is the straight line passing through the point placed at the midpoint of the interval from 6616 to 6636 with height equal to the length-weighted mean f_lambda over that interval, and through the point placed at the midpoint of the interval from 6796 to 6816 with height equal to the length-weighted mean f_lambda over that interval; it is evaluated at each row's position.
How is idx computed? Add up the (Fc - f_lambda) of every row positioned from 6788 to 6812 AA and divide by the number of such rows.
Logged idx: 0.4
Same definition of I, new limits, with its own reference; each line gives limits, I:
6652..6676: 0.38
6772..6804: 1.02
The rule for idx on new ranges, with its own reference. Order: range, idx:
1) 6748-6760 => 0.5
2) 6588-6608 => -0.1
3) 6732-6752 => -0.4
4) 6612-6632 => -0.2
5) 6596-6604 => -0.1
